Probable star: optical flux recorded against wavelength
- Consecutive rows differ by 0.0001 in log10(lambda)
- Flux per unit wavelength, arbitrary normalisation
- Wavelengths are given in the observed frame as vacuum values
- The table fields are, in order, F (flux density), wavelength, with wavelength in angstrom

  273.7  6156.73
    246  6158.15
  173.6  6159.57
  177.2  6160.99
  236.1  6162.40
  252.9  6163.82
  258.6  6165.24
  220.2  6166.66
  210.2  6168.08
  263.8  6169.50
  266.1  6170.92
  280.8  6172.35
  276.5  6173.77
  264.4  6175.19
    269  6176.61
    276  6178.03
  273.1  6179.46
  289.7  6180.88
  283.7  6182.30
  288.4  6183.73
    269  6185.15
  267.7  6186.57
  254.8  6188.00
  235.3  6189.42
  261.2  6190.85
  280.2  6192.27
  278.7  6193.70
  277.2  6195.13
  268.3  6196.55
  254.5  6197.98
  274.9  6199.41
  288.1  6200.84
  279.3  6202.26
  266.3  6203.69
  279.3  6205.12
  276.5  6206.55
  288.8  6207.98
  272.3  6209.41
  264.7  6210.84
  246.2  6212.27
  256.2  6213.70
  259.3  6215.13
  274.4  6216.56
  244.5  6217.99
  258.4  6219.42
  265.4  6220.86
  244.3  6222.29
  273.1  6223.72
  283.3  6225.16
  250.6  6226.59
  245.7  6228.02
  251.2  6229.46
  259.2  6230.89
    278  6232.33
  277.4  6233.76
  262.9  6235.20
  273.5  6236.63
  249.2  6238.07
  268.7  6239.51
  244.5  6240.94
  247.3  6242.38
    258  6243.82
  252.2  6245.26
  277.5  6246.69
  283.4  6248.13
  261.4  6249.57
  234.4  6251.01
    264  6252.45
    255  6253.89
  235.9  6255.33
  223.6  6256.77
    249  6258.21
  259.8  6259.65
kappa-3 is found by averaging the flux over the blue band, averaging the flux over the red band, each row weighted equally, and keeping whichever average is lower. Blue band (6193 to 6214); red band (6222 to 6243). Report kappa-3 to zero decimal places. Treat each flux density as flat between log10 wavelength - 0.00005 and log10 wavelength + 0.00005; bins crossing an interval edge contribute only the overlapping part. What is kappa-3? 261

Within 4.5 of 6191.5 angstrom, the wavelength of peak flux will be 6192.27 angstrom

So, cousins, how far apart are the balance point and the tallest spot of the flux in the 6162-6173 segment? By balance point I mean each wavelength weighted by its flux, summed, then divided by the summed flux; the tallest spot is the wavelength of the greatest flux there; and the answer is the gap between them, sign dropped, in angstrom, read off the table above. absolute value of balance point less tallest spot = 4.8 angstrom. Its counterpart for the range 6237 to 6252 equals 3.6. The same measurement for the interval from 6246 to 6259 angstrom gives 4.1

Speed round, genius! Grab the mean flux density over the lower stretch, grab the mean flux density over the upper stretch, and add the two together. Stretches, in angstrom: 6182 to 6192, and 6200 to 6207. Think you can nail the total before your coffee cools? 544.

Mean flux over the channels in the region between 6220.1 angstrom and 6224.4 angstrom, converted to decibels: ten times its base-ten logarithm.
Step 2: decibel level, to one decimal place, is 24.2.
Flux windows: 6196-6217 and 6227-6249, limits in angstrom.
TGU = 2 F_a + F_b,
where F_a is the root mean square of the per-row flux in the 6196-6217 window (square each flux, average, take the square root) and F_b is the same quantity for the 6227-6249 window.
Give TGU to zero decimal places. 803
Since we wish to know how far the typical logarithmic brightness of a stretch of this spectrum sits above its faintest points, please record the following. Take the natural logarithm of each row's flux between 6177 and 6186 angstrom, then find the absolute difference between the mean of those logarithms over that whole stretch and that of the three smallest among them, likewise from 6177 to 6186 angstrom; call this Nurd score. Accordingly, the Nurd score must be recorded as 0.026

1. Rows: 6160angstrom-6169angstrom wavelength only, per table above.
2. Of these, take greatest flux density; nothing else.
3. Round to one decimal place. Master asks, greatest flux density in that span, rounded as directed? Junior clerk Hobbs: 258.6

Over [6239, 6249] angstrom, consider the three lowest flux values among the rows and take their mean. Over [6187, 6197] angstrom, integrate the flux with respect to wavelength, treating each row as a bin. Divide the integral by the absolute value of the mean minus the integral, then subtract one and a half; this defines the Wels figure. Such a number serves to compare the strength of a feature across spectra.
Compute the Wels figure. -0.397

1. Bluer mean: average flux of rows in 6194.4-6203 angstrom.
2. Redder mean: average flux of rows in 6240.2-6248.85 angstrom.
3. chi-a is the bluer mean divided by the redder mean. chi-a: 1.05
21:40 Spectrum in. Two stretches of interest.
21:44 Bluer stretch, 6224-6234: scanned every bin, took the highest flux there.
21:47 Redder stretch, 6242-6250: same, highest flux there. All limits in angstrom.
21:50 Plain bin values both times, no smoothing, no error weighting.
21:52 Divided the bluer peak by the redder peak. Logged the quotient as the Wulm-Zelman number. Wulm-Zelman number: 1.00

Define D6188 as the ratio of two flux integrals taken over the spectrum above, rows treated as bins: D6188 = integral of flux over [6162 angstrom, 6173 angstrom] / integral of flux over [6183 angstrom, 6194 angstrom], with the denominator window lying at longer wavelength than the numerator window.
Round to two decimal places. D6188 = 0.93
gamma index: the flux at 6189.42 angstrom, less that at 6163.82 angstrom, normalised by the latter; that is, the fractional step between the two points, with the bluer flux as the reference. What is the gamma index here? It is -0.070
